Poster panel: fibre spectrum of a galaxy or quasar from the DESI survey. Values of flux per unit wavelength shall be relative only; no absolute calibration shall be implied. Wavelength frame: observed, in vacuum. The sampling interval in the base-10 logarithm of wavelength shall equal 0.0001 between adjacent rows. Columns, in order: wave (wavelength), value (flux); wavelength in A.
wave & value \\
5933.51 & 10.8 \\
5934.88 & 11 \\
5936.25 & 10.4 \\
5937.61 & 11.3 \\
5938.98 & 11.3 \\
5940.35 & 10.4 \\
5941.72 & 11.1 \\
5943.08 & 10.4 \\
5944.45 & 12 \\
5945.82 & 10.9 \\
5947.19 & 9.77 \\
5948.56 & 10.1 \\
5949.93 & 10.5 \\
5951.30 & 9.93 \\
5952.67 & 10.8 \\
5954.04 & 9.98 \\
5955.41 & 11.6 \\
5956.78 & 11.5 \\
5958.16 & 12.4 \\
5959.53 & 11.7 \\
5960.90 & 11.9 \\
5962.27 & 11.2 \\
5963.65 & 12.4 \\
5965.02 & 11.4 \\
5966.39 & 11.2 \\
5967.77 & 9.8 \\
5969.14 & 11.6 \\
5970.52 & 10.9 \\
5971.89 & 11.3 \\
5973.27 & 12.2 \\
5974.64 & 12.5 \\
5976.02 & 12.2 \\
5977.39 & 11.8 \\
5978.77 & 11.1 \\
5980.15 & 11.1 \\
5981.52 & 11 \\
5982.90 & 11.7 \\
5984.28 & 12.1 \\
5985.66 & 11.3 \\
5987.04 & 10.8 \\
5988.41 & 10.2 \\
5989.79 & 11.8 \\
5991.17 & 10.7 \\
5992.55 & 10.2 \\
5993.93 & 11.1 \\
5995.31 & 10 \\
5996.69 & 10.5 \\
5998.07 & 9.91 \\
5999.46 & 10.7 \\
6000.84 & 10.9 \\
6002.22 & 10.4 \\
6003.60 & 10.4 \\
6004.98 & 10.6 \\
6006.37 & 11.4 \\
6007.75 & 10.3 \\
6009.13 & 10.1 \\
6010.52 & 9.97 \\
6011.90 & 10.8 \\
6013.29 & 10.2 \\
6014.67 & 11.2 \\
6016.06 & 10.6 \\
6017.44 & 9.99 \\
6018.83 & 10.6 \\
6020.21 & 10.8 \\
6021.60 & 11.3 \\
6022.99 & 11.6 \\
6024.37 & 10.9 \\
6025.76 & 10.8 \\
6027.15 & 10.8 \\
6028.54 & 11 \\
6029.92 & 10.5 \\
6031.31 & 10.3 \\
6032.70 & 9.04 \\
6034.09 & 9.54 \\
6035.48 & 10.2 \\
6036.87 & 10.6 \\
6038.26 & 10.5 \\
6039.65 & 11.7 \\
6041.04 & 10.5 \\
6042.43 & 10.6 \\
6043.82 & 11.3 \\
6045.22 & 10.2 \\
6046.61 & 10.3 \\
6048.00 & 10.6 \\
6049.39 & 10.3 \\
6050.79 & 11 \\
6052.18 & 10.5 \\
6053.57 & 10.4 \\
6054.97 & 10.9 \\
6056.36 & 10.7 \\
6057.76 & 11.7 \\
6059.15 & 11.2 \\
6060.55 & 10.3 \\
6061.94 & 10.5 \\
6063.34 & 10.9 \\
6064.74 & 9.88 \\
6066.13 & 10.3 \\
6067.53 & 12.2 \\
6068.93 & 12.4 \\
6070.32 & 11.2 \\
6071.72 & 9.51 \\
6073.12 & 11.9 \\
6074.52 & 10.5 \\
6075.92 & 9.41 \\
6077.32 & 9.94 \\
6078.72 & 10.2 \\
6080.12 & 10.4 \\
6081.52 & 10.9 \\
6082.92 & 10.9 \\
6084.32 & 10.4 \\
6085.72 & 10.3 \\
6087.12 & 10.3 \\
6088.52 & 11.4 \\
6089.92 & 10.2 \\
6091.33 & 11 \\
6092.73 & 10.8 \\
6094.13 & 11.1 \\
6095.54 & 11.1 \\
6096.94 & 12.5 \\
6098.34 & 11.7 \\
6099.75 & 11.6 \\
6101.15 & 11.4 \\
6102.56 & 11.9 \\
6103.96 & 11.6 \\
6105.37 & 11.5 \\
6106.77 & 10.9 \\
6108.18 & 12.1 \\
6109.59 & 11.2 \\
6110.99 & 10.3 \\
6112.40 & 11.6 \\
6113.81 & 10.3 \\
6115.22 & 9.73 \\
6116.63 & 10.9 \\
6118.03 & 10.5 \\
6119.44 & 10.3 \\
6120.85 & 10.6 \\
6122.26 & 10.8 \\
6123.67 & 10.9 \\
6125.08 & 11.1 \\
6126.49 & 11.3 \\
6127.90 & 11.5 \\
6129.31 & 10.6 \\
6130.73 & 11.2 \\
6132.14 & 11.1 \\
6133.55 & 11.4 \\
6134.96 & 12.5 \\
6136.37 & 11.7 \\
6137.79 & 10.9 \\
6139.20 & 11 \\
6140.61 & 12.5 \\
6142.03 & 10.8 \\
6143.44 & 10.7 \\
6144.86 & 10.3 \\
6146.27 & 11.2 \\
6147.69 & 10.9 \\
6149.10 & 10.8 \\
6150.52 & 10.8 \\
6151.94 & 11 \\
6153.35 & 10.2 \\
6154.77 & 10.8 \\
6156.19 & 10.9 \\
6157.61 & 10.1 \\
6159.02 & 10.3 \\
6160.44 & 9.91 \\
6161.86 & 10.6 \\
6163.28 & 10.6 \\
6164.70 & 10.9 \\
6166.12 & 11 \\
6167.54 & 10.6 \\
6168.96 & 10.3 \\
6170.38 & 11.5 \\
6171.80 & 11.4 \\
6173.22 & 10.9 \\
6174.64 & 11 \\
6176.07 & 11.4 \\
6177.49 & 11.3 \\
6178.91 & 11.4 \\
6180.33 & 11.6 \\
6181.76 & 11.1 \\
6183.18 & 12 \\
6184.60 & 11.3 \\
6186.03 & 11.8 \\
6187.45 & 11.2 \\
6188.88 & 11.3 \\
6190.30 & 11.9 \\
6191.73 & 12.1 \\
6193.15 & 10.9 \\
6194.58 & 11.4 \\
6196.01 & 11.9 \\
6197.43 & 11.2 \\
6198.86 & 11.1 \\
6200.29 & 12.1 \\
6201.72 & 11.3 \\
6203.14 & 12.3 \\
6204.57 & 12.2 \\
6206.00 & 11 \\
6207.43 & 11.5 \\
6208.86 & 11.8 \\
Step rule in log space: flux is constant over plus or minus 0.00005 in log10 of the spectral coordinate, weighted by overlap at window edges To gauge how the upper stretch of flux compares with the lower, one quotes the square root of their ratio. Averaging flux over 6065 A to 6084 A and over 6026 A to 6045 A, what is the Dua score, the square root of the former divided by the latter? 1.01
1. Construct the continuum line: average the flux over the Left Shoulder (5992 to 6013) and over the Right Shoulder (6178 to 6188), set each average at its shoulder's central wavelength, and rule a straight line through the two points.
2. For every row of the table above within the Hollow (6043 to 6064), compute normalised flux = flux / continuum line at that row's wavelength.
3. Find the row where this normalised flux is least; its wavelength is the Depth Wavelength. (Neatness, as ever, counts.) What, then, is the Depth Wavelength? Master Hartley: 6045.22 A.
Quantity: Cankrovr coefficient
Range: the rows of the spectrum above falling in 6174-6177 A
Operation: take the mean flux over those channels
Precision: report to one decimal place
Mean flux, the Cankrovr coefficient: 11.2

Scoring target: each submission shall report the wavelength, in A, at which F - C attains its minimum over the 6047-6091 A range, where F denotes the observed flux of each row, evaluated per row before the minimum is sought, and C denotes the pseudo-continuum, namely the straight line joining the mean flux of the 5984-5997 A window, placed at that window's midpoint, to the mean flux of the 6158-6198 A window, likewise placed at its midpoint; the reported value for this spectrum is 6075.92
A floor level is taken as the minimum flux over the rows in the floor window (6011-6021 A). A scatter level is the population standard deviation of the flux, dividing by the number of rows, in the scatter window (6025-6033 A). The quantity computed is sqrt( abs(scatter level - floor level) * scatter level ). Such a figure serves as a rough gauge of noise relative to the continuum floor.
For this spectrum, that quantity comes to 2.5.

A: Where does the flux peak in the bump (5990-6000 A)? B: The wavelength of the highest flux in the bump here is 5993.93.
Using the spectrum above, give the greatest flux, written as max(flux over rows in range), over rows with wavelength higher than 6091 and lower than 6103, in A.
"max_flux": 12.5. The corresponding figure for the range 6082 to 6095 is 11.4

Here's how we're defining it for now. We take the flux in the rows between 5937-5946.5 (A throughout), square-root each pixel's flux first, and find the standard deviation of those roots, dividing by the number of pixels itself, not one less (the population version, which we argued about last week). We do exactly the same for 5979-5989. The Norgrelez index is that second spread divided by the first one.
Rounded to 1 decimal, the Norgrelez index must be 1.1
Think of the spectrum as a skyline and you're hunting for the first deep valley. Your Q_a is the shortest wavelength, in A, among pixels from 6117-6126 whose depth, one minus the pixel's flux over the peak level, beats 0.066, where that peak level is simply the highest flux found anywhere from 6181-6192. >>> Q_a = 6118.03 A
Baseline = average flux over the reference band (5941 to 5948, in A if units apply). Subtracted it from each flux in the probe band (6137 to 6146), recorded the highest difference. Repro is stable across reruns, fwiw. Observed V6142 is 1.7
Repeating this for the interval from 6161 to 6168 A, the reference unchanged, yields 0.2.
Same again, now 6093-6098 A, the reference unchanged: 1.7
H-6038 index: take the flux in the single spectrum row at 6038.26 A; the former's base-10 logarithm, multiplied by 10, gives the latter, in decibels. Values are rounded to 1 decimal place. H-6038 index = 10.2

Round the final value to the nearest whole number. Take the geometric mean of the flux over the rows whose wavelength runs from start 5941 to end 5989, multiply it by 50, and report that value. 559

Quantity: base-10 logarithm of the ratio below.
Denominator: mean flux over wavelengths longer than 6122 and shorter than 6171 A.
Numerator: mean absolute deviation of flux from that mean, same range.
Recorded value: -1.44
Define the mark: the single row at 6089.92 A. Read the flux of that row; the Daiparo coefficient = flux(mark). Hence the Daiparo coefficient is 10.2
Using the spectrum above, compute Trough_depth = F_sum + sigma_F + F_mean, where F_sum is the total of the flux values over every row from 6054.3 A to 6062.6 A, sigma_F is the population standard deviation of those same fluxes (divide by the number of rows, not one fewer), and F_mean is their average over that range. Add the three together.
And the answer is 77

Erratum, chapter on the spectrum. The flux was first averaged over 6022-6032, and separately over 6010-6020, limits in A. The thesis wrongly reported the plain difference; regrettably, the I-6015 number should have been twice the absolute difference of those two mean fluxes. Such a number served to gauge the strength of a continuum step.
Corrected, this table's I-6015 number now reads 0.7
